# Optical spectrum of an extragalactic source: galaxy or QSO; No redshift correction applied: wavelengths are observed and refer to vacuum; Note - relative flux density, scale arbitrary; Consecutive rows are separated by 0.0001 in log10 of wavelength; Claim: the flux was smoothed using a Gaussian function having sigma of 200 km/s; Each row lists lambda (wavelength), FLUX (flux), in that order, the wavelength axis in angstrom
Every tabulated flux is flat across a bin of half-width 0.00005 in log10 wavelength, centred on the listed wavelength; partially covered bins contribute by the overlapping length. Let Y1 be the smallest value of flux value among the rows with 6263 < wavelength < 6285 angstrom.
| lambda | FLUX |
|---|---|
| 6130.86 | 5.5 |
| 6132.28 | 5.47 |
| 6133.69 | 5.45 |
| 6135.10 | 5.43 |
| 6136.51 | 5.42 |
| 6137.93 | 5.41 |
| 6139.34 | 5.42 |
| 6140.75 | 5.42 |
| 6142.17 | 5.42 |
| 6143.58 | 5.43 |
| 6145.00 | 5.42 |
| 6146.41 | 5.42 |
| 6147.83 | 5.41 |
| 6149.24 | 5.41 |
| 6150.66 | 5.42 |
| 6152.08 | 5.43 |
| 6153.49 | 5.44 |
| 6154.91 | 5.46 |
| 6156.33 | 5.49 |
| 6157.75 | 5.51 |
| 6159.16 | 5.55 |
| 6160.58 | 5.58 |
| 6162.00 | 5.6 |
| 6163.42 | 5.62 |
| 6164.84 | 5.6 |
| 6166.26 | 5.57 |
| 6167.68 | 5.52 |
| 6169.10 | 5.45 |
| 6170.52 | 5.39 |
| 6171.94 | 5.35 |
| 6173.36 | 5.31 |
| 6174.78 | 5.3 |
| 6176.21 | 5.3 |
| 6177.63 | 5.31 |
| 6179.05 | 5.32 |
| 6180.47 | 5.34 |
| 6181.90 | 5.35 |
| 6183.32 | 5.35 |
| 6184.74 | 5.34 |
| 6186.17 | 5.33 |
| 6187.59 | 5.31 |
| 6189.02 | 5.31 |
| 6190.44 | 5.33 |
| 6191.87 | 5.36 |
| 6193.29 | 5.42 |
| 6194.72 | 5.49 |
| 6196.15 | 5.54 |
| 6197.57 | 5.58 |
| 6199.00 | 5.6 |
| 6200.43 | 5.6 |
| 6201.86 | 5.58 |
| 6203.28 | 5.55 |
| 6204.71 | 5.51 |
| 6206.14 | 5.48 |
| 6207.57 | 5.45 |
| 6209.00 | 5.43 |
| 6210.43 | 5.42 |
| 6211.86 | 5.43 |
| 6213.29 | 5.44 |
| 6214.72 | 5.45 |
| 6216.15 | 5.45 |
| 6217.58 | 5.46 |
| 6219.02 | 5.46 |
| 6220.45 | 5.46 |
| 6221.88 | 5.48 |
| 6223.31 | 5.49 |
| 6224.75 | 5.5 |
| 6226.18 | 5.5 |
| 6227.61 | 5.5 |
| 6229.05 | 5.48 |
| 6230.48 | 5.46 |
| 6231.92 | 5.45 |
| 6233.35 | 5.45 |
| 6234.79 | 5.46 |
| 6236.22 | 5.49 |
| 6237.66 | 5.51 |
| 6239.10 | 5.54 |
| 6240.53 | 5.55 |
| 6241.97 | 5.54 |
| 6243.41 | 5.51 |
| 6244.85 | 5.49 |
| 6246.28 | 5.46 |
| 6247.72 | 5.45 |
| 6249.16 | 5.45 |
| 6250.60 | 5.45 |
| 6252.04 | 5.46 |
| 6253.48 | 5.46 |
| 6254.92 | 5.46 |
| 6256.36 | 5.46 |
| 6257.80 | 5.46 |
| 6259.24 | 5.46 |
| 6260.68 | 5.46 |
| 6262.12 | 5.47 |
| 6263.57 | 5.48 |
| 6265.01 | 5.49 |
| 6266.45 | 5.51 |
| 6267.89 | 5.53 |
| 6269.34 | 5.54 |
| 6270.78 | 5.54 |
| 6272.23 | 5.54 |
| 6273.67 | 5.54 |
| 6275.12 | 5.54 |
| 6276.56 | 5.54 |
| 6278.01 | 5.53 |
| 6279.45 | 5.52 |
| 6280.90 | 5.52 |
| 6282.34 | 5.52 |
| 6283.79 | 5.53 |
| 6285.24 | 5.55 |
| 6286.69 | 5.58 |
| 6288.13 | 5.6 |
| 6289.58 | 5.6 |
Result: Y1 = 5.48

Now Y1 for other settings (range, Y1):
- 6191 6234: 5.36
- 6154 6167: 5.46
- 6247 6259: 5.45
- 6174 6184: 5.3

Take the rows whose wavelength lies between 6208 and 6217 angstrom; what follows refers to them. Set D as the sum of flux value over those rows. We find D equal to 32.62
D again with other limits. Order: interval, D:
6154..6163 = 33.19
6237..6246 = 33.14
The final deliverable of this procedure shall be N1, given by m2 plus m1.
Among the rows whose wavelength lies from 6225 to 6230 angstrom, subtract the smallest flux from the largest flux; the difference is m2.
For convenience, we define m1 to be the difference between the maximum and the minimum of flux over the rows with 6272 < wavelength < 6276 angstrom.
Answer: 0.020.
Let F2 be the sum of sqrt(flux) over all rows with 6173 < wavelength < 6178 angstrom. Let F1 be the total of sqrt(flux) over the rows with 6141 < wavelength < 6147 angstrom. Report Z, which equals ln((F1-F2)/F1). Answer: -4.5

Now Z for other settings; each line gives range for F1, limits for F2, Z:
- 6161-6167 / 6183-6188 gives -3.7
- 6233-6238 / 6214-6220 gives -6.2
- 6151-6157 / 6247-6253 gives -8.4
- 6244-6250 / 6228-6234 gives -8.4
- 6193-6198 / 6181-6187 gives -4.2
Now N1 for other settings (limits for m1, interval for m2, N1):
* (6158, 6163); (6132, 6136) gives 0.090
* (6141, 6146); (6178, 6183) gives 0.040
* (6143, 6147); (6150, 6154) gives 0.030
